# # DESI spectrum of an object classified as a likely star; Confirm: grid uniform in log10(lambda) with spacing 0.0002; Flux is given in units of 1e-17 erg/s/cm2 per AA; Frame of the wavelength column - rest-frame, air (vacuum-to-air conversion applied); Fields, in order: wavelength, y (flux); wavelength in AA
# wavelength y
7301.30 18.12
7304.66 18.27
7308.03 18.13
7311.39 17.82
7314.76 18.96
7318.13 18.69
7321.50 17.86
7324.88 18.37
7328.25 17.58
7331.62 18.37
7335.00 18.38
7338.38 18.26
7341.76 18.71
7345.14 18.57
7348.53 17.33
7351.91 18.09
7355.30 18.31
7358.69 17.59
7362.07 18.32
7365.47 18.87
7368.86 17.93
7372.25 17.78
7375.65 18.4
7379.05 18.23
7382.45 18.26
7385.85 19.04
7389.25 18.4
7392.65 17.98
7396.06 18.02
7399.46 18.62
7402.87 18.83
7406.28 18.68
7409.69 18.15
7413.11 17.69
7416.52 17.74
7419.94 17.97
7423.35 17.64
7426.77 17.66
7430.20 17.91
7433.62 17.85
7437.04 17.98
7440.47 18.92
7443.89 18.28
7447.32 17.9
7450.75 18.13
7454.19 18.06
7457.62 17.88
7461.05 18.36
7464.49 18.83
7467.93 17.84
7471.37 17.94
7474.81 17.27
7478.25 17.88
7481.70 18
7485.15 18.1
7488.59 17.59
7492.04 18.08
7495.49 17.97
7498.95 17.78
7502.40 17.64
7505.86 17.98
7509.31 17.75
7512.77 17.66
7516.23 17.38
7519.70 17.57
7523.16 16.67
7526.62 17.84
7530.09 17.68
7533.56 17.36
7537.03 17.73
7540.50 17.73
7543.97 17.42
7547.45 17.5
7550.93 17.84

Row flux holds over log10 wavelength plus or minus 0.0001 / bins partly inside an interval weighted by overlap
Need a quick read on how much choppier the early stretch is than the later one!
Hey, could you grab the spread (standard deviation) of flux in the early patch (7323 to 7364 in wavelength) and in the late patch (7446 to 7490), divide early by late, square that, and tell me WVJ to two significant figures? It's 1.4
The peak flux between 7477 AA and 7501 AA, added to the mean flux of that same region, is 36.0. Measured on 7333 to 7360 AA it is 36.9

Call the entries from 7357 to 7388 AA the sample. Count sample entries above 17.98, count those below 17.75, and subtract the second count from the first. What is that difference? 5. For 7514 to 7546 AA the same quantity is -8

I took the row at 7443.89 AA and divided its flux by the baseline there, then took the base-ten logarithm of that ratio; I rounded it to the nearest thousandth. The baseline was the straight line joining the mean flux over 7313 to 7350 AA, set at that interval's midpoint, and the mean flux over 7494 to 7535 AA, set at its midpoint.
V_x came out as 0.010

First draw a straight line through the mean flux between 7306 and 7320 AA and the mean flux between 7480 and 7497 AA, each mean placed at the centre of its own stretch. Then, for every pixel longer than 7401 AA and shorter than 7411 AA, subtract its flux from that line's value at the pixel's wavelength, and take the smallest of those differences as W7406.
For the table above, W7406 -0.66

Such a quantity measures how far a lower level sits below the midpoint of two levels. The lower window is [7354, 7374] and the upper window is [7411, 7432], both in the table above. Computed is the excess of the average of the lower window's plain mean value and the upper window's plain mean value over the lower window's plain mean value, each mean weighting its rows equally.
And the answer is -0.18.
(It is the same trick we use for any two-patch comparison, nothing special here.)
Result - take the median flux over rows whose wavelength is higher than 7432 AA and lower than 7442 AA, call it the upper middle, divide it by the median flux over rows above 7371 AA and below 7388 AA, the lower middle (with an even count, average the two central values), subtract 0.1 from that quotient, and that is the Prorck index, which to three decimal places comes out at 0.885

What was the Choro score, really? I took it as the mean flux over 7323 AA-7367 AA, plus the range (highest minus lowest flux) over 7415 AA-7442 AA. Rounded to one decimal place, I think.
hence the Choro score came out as 19.5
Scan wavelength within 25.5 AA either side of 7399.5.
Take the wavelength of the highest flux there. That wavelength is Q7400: 7385.85 AA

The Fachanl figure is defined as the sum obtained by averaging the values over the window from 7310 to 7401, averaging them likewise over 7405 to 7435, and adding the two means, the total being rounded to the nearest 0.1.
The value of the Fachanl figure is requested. 36.2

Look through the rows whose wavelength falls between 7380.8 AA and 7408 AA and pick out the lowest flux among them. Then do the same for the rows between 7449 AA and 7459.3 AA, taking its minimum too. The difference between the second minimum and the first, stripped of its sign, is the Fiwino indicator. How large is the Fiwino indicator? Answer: 0.10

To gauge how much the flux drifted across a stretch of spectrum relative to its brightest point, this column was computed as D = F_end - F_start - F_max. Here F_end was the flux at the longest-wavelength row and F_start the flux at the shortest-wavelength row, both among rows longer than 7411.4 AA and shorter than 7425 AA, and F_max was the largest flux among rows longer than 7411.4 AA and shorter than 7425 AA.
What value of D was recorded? -18.0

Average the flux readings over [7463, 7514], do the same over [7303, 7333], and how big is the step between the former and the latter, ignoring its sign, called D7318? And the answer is 0.34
